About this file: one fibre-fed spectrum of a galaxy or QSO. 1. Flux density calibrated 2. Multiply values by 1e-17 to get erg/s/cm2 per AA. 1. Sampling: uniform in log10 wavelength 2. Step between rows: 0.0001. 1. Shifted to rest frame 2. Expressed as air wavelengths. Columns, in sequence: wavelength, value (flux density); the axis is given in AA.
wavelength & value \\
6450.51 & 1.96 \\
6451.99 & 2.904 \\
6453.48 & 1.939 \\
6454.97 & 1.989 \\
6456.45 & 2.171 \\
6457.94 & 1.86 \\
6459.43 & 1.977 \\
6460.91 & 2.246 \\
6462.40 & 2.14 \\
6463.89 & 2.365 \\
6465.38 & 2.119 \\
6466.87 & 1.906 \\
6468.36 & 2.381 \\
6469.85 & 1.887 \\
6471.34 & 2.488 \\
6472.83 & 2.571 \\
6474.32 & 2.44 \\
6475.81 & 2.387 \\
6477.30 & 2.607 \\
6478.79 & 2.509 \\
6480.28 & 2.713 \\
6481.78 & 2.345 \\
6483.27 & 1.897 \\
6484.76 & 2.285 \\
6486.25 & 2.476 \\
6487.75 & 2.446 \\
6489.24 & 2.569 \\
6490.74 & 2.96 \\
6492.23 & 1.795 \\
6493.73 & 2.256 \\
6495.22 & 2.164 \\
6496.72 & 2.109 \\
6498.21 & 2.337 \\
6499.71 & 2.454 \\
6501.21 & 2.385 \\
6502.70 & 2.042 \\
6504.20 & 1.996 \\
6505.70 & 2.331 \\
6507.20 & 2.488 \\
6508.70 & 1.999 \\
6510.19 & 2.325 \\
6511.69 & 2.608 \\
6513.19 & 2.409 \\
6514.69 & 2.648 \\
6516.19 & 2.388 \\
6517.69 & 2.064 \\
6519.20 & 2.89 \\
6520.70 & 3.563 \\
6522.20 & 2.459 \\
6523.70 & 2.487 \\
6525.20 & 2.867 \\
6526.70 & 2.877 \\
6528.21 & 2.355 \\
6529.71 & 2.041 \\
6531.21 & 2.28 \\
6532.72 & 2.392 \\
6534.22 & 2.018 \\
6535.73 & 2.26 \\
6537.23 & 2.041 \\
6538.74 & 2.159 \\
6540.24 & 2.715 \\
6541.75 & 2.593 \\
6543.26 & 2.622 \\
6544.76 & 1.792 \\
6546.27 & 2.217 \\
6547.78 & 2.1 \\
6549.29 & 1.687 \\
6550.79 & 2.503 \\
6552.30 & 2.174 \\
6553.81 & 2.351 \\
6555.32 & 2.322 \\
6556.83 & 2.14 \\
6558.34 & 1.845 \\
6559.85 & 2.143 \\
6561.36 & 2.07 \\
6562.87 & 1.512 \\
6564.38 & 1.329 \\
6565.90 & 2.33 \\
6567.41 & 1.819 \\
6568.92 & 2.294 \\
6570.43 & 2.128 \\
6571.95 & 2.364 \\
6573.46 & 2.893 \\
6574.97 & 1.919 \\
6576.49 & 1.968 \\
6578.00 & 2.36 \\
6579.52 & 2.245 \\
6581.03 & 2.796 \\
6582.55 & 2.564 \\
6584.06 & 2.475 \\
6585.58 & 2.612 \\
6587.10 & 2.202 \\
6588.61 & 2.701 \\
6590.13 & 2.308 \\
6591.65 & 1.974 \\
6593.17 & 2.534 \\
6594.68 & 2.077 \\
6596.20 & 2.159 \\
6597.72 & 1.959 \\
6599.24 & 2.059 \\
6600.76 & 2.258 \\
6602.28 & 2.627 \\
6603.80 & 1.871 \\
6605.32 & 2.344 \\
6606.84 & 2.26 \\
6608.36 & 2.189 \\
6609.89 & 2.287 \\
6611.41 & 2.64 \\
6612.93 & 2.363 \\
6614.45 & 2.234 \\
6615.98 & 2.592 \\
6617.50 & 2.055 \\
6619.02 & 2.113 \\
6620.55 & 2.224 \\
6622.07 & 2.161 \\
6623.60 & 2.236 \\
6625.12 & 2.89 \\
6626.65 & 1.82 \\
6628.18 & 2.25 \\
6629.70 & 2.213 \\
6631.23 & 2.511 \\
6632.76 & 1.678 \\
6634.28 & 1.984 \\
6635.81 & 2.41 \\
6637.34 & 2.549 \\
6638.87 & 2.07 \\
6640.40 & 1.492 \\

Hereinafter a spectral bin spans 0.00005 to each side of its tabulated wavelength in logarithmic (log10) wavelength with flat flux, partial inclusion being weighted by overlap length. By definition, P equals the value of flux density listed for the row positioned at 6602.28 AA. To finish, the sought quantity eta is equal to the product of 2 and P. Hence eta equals 5.3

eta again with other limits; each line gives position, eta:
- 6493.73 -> 4.5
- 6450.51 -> 3.9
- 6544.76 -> 3.6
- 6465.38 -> 4.2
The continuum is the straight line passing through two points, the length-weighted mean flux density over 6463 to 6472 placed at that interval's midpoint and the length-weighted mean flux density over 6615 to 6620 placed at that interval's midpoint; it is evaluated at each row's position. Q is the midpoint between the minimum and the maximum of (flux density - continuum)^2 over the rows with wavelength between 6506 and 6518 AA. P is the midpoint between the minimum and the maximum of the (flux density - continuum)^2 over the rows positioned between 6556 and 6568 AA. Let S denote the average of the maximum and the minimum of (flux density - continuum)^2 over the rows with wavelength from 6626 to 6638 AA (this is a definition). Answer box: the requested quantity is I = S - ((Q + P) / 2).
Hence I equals -0.09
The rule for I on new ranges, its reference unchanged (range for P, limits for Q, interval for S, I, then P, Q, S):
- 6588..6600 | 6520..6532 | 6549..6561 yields -0.37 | 0.11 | 0.92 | 0.14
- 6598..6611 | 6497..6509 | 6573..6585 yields 0.16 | 0.07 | 0.05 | 0.22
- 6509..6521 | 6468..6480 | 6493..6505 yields -0.48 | 0.92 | 0.11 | 0.03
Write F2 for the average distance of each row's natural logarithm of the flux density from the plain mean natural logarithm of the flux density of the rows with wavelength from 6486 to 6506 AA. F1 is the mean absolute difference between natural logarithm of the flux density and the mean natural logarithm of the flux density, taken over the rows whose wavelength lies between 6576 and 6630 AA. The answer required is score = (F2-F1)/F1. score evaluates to 0.07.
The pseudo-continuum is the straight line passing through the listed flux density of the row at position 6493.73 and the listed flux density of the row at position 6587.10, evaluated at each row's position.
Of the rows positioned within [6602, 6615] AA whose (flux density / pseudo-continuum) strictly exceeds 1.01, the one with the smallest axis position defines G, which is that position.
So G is 6602.28 AA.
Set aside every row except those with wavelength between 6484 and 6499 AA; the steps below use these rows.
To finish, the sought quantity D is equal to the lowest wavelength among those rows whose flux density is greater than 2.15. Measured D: 6484.76 AA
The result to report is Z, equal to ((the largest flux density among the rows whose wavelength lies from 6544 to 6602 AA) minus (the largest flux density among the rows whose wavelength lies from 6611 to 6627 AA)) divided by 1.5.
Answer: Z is 0.00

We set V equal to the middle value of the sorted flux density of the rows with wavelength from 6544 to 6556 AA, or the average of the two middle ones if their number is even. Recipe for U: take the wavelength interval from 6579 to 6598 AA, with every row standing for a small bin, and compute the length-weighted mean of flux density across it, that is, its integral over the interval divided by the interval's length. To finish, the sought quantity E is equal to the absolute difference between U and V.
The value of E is 0.17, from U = 2.37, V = 2.20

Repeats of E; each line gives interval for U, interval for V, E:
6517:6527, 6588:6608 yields 0.48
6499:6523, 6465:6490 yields 0.00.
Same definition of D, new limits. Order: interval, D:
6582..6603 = 6582.55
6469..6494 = 6471.34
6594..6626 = 6596.20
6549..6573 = 6550.79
